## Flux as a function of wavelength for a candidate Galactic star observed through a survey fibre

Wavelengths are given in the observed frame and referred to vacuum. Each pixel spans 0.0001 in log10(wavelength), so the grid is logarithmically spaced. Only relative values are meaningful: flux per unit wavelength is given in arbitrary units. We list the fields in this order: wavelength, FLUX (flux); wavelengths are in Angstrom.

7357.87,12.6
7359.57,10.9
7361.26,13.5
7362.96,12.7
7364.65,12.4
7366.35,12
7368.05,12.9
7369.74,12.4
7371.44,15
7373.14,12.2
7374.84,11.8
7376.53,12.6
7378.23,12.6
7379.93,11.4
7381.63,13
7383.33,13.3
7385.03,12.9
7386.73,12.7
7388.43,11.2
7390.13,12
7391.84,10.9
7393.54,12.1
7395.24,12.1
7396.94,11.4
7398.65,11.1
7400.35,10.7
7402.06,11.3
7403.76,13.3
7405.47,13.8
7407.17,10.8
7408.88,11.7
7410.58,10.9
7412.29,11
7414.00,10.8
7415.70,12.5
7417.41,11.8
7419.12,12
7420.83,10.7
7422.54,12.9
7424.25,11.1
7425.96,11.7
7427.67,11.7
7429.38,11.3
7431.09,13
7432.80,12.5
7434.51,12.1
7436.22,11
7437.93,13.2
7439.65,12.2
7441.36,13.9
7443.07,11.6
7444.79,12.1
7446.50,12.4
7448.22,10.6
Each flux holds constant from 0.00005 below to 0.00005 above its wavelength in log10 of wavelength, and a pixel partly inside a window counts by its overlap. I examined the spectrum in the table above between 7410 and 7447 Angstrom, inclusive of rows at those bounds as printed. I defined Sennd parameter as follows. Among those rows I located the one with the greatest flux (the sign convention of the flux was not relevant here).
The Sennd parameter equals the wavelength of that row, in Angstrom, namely 7441.36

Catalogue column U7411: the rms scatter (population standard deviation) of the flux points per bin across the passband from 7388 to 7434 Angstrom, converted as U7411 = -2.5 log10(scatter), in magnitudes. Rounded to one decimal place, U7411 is 0.2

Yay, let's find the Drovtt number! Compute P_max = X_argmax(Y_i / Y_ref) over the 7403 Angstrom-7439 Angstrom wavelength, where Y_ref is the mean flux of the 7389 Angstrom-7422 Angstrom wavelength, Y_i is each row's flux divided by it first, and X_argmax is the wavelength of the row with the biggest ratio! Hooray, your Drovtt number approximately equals 7405.47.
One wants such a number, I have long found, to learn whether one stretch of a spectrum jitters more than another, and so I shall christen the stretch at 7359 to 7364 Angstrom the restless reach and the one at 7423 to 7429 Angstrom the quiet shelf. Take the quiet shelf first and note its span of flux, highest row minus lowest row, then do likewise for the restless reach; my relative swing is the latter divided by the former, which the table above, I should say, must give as 4.3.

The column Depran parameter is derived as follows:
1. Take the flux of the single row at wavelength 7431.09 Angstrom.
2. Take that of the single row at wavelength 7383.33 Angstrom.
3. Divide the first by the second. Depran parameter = 0.98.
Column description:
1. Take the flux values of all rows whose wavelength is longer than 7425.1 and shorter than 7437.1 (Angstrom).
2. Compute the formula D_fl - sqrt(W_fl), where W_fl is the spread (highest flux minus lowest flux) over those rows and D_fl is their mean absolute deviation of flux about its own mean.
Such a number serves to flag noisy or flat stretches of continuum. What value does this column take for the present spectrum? -0.87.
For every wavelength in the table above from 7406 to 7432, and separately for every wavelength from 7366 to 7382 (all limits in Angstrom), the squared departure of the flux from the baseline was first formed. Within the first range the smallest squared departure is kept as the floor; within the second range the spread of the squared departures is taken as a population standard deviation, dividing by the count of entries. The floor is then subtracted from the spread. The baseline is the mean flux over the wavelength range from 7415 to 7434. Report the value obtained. 2.7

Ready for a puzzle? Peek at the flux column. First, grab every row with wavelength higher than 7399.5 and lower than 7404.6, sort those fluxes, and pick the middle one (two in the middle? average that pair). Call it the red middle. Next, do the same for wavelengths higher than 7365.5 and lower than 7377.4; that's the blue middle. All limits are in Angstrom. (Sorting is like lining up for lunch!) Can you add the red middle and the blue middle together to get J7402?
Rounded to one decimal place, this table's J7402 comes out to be 23.7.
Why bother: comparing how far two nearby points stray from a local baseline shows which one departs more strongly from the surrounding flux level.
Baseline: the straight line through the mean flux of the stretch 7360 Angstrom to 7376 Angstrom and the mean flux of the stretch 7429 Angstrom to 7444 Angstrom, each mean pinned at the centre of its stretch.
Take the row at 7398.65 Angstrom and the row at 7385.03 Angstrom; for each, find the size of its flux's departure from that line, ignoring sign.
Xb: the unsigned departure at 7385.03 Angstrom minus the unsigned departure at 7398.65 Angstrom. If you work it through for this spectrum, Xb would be -1.2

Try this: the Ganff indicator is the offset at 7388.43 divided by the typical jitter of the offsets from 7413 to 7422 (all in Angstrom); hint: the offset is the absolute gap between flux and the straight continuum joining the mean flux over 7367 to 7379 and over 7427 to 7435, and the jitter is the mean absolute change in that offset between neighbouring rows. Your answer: 1.8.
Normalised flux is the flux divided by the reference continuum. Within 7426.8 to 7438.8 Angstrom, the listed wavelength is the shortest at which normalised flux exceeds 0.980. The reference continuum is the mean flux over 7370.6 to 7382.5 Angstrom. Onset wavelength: 7431.09 Angstrom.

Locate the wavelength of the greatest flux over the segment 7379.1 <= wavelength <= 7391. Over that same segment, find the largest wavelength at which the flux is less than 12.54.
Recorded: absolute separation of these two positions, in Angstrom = 6.8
